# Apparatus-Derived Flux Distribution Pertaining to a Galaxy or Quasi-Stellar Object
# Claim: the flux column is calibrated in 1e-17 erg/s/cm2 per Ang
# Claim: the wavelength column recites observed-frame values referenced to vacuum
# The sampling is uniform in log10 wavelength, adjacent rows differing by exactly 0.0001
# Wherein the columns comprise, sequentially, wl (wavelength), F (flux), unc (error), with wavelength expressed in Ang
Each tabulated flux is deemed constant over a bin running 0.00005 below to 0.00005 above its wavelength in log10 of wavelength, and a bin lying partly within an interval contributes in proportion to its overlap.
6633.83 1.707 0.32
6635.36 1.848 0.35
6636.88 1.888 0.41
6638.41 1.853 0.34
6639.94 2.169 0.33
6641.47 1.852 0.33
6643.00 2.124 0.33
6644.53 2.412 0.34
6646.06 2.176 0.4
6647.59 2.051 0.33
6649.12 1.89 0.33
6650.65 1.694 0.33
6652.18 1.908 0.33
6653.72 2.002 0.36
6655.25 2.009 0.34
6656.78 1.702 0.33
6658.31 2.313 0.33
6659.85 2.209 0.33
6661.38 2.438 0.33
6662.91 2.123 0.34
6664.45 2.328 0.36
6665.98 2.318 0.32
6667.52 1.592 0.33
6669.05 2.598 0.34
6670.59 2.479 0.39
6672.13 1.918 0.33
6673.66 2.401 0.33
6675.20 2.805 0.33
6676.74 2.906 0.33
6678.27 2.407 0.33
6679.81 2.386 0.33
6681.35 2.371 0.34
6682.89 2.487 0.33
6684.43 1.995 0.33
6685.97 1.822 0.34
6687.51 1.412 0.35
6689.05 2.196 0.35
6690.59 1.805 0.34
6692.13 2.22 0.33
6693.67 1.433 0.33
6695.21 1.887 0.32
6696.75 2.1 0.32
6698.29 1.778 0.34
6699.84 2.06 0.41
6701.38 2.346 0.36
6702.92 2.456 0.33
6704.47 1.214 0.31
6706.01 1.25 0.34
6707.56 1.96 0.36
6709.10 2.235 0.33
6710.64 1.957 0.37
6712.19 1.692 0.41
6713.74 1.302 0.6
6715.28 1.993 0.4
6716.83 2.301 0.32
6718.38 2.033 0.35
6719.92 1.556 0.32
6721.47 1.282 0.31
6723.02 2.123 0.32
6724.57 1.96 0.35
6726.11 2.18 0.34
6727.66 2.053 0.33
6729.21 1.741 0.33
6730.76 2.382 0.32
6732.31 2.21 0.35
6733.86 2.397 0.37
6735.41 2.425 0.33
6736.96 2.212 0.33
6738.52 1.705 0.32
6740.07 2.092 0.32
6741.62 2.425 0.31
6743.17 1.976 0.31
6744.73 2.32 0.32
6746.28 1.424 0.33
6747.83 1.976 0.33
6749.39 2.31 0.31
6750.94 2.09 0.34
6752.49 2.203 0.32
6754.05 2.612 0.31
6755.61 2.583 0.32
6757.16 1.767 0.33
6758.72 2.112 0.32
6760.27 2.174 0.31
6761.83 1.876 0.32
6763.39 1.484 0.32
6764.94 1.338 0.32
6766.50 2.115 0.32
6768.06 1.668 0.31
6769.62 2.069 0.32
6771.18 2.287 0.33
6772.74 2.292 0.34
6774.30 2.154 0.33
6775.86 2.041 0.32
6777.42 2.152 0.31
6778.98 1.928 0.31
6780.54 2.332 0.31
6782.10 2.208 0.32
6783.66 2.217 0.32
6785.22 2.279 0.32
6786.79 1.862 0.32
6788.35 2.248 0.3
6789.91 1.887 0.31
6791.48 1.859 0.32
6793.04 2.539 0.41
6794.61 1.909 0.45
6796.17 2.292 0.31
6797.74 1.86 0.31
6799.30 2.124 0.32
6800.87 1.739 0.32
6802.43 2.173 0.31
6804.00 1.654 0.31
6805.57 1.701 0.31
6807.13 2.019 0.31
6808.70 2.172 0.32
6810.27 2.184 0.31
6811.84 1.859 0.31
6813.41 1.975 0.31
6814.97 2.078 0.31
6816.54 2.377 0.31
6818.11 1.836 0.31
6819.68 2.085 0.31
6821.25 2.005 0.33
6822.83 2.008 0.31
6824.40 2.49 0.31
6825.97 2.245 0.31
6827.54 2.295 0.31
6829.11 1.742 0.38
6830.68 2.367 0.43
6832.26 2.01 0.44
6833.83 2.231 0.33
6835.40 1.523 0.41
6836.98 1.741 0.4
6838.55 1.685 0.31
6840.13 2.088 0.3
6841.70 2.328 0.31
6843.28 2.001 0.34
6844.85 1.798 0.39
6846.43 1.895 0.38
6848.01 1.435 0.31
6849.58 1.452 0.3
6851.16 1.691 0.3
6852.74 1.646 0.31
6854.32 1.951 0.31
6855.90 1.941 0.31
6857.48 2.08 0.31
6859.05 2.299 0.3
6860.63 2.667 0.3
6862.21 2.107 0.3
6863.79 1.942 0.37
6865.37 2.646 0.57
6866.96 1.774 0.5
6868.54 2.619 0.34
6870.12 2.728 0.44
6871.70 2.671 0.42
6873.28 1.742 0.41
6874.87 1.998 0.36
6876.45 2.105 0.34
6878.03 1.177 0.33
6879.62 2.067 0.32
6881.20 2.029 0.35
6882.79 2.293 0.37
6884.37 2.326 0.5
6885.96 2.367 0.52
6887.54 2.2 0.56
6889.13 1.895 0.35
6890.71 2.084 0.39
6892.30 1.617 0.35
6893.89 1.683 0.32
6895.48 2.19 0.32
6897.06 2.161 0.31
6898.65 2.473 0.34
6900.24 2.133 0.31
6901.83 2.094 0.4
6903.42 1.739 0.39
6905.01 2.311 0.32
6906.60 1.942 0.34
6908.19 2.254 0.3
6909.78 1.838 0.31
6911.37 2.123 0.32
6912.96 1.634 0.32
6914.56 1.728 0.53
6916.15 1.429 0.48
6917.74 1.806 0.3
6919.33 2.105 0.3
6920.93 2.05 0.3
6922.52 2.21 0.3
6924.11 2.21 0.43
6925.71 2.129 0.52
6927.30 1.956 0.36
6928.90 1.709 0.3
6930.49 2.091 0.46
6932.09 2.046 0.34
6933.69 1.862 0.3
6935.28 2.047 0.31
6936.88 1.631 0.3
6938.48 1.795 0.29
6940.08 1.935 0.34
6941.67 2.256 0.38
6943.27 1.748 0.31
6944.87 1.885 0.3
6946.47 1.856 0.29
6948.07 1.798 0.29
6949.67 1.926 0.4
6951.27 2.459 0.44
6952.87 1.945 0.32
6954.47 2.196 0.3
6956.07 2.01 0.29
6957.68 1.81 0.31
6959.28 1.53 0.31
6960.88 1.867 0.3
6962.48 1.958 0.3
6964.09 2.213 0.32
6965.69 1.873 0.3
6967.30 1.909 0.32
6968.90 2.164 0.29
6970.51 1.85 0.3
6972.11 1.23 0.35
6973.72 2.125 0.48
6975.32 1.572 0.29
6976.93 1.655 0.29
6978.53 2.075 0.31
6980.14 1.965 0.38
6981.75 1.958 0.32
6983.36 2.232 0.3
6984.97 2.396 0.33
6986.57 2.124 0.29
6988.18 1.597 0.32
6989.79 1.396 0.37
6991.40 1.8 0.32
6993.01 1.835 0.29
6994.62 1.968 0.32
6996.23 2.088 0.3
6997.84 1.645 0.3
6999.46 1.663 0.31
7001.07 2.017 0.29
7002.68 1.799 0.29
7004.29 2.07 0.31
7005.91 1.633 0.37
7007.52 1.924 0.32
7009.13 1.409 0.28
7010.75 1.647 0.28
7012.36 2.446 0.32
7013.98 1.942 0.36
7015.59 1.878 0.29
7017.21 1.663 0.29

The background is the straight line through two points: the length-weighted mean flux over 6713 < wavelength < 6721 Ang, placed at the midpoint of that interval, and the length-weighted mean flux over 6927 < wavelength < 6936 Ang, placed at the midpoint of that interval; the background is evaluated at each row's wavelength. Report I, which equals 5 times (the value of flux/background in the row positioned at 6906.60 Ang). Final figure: 5.02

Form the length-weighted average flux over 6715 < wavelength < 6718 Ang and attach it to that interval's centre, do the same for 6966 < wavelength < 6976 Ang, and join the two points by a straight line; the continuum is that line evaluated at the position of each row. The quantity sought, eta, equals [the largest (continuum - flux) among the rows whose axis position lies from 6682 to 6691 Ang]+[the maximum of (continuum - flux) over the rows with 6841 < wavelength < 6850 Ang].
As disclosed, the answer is 1.3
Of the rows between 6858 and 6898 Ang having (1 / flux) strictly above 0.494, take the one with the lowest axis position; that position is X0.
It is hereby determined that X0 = 6863.79 Ang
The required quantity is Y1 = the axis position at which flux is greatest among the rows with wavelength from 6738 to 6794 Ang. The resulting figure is 6754.05 Ang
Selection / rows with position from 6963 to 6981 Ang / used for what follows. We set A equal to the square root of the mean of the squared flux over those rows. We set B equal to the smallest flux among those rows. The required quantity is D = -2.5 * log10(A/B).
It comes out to -0.47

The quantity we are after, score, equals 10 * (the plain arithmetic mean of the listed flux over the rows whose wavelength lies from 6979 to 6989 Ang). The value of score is 20.5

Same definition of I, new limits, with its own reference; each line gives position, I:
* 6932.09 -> 5.24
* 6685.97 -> 5.06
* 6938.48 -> 4.59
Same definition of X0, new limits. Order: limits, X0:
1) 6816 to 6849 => 6818.11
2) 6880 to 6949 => 6889.13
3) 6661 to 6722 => 6667.52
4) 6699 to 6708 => 6704.47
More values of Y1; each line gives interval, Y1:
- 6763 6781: 6780.54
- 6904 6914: 6905.01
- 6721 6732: 6730.76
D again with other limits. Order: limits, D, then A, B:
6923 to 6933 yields -0.19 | 2.03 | 1.709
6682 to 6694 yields -0.35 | 1.95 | 1.412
